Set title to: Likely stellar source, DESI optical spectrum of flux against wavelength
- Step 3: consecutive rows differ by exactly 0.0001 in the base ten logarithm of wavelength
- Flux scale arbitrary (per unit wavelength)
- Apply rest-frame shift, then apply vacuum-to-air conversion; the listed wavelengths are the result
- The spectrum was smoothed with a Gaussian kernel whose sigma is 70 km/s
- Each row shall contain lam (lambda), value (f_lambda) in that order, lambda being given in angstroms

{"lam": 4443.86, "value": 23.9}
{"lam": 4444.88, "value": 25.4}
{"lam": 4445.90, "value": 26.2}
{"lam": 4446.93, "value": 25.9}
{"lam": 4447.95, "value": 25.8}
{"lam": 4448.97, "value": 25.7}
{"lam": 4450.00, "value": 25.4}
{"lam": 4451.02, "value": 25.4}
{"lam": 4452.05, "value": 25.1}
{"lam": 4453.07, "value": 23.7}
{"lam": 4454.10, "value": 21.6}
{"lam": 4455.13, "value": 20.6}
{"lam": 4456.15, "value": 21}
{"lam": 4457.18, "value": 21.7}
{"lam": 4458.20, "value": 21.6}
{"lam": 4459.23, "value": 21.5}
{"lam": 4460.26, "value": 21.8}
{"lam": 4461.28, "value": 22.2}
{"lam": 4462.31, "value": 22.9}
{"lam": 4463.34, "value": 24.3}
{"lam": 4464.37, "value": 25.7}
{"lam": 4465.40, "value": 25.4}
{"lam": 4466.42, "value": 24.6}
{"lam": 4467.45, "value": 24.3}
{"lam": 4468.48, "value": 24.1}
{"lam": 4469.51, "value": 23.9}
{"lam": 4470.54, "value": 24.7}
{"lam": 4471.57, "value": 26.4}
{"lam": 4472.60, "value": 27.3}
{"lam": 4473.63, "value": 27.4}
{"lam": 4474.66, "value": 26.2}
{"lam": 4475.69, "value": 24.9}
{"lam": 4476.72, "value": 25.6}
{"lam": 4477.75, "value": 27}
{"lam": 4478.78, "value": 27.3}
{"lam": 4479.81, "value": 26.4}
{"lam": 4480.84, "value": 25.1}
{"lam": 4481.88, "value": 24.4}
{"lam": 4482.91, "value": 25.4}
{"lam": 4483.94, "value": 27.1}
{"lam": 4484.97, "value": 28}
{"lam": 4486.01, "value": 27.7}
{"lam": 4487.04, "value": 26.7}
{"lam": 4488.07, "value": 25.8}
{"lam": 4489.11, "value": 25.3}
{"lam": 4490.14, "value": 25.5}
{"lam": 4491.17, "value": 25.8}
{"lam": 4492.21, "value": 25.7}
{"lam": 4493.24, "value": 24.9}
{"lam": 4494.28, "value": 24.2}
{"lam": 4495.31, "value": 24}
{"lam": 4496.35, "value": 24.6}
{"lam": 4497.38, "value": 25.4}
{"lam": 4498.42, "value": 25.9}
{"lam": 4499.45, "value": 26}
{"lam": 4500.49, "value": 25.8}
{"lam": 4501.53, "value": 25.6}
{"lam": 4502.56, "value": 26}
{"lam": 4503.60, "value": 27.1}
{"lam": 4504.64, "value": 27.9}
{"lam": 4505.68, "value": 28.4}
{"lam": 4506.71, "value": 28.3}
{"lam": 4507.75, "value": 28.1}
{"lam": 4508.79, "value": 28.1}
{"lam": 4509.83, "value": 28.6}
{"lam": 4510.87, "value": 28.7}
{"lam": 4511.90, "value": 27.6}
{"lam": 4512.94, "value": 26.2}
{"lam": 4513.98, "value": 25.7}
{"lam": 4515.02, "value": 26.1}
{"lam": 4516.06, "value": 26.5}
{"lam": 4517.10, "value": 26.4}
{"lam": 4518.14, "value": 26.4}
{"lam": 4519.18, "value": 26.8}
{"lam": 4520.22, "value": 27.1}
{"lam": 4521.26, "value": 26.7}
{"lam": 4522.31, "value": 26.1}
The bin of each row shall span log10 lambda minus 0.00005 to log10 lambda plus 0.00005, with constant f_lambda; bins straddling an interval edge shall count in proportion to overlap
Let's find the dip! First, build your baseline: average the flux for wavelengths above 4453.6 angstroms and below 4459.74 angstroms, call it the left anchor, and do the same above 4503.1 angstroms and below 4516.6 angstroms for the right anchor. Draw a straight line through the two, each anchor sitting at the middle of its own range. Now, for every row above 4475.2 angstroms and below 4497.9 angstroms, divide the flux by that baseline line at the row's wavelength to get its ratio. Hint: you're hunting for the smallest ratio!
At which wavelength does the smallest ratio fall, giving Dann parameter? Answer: 4495.31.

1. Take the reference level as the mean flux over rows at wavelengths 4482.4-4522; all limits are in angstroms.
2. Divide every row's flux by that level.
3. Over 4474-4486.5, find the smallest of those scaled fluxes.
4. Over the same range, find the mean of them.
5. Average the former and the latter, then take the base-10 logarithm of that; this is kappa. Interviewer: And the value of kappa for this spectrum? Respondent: -0.02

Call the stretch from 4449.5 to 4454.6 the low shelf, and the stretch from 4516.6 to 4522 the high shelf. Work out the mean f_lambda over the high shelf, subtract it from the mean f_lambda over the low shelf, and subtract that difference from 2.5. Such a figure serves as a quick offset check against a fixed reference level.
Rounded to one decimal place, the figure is 4.9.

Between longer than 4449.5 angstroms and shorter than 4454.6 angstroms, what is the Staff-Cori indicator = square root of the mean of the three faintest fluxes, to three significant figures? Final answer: 4.84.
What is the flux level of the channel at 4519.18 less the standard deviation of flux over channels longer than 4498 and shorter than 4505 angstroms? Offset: 26.0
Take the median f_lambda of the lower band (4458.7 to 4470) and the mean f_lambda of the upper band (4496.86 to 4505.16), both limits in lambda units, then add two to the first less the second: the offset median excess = -0.1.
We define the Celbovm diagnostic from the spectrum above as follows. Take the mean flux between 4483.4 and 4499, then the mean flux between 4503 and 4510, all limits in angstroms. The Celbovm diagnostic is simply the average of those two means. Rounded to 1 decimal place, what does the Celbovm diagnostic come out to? 26.9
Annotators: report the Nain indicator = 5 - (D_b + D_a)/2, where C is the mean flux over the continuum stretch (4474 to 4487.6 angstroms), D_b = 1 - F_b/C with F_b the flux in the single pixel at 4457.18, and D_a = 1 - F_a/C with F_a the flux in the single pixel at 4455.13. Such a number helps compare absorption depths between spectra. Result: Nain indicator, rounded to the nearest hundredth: 4.80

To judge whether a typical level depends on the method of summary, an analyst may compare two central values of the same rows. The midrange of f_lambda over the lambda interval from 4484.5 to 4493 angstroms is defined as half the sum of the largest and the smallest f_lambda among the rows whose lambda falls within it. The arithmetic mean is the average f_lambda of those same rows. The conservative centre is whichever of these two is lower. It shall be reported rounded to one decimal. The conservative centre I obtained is 26.3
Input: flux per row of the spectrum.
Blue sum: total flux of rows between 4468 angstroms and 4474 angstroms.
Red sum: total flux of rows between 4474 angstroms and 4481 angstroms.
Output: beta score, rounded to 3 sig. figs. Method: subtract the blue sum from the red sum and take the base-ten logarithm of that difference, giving 1.46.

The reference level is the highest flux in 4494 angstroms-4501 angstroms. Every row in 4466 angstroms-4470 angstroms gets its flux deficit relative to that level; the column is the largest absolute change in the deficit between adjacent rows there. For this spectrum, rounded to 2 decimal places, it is 0.30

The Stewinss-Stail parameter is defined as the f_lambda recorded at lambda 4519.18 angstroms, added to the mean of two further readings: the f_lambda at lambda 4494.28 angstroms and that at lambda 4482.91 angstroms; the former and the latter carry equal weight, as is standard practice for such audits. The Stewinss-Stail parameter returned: 52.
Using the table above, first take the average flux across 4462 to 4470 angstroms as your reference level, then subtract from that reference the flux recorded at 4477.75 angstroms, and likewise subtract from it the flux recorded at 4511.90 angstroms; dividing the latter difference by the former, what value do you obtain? 1.2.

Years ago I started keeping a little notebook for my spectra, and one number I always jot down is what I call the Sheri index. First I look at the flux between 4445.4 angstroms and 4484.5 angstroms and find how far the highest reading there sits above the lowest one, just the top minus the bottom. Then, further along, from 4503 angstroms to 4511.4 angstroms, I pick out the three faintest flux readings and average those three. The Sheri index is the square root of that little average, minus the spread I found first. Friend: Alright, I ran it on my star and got -1.5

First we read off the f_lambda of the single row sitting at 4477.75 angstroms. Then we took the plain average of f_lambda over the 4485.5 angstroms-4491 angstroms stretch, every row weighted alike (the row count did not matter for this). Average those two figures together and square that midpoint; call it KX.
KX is 708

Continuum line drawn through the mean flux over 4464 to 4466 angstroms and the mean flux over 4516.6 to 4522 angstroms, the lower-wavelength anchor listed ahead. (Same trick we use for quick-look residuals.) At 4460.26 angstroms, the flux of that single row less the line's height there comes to -3.7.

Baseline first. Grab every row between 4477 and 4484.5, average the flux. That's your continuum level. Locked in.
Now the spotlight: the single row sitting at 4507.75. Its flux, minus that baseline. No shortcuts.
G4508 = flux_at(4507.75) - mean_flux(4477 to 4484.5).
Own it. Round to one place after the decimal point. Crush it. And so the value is 2.0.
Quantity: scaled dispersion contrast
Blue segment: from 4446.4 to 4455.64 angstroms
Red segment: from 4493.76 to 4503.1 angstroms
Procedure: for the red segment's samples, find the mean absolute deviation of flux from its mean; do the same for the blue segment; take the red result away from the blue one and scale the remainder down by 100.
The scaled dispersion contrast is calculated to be 0.0092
